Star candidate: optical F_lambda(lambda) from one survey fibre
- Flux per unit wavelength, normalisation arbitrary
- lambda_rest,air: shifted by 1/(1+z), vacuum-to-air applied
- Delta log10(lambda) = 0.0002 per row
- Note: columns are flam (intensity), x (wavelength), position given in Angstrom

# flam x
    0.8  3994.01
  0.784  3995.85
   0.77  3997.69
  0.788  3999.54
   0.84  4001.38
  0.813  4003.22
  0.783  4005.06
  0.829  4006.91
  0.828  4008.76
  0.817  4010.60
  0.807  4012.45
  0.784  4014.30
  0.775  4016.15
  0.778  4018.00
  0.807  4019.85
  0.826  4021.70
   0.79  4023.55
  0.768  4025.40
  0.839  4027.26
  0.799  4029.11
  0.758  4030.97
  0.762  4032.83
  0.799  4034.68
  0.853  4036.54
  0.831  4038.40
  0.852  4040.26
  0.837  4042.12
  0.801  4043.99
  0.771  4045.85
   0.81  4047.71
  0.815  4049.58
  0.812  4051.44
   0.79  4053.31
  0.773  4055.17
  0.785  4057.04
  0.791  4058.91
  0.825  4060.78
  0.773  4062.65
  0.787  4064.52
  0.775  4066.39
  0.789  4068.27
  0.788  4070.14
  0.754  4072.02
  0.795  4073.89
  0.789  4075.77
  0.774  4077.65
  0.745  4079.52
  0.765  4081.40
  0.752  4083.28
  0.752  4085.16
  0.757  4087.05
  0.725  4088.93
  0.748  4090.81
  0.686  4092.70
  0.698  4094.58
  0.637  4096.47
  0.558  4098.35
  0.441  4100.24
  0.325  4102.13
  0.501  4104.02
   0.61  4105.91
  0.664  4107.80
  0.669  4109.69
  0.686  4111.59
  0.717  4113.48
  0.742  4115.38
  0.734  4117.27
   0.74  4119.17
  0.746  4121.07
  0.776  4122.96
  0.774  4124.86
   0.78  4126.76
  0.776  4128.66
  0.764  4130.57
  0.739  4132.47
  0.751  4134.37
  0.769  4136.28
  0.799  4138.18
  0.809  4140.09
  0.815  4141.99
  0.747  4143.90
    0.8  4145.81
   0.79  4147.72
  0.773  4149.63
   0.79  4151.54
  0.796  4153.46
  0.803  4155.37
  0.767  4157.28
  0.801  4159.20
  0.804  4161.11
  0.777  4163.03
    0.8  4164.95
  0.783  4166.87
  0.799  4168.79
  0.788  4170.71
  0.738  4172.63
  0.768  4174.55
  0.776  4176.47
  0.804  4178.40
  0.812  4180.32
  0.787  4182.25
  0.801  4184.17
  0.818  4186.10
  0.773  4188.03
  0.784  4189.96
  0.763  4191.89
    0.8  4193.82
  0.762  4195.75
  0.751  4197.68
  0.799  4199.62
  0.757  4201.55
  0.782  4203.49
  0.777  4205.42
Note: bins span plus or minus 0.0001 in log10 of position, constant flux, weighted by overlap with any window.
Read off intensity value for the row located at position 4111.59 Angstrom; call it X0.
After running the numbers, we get 0.686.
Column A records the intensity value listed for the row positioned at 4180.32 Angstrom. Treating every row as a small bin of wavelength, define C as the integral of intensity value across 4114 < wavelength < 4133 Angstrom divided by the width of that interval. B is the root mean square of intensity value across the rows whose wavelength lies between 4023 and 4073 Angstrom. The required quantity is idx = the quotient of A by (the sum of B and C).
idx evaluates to 0.52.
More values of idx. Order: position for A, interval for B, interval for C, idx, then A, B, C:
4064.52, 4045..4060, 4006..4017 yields 0.49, 0.787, 0.794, 0.807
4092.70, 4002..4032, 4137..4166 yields 0.43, 0.686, 0.800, 0.791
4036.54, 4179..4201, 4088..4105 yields 0.62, 0.853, 0.787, 0.591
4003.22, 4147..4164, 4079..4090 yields 0.53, 0.813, 0.789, 0.749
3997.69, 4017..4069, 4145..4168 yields 0.48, 0.77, 0.800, 0.790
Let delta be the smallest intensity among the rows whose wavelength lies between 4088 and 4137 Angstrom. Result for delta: 0.325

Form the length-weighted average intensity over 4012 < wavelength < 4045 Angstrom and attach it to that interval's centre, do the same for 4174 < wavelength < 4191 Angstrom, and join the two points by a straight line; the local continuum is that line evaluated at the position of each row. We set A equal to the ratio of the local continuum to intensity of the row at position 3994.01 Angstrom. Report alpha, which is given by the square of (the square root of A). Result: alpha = 1.01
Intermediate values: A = 1.01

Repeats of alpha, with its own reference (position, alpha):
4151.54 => 1.01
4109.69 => 1.19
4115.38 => 1.07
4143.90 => 1.06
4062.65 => 1.04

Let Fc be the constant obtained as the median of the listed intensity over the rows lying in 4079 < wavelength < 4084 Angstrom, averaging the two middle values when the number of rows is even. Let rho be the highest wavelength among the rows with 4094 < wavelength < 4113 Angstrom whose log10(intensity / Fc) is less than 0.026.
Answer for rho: 4111.59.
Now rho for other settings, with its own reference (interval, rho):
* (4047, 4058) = 4057.04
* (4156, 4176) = 4174.55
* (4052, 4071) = 4070.14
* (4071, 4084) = 4083.28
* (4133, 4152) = 4151.54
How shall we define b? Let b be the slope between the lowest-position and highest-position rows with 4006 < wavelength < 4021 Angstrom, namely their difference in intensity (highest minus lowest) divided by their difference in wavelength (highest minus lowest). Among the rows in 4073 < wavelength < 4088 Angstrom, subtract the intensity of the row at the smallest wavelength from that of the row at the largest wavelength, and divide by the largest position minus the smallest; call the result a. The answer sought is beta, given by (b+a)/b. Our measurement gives 3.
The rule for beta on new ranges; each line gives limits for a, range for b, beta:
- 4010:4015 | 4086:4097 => 2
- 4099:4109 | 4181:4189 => -11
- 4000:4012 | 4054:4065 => -1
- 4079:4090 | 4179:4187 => -1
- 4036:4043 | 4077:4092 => 2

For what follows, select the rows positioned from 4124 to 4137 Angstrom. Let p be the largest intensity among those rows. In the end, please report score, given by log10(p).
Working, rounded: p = 0.78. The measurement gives -0.108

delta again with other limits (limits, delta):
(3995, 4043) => 0.758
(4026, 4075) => 0.754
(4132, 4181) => 0.738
